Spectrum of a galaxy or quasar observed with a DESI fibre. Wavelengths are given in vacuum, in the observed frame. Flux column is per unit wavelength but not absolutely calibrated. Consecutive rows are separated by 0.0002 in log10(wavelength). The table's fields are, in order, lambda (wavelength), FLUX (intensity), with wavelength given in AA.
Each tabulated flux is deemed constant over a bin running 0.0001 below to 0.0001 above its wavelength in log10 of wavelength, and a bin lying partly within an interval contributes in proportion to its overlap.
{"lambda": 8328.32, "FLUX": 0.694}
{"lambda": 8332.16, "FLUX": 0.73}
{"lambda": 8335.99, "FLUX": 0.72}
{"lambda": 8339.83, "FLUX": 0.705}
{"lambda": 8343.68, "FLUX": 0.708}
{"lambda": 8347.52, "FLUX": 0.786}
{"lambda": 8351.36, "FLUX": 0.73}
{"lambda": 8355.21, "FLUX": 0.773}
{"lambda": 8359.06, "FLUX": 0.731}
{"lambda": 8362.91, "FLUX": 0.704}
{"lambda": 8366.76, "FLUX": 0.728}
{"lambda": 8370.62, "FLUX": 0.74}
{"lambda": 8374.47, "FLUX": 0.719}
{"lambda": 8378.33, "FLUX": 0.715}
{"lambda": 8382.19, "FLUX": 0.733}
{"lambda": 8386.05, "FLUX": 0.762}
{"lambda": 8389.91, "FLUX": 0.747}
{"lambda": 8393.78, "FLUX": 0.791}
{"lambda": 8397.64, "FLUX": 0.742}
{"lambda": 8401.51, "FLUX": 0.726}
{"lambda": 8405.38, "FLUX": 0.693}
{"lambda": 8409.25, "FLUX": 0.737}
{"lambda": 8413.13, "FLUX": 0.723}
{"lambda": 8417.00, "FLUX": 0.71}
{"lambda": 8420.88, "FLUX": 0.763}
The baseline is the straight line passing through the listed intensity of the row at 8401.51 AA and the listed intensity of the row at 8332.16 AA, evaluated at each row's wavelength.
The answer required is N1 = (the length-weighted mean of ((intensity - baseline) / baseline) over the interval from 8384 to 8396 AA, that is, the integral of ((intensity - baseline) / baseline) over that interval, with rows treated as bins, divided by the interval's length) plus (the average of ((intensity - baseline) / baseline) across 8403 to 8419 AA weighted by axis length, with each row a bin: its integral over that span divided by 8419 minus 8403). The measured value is 0.041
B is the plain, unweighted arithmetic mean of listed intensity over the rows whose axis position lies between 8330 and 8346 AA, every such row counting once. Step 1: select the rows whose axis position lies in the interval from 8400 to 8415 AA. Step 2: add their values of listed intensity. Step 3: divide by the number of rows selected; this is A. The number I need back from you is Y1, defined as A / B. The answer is 1.01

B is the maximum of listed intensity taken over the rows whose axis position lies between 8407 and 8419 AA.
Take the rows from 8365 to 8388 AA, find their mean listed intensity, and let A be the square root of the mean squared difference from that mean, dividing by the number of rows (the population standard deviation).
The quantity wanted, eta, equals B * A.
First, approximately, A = 0.015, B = 0.737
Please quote 0.0114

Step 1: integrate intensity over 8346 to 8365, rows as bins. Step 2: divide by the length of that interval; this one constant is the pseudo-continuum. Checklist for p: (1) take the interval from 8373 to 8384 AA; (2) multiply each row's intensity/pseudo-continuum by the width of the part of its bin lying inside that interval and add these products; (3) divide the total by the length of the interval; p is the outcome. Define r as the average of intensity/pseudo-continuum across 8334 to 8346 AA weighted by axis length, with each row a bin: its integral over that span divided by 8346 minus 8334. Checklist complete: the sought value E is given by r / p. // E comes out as 0.99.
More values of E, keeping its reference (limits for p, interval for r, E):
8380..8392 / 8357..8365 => 0.96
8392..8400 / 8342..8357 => 0.98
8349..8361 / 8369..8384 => 0.97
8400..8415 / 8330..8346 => 1.00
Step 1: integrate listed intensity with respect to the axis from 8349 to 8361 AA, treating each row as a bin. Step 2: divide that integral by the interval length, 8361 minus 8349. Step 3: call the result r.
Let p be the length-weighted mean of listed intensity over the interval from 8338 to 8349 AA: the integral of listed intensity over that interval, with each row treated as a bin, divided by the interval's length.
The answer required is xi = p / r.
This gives 0.98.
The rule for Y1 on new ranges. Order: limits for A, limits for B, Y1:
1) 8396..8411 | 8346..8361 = 0.96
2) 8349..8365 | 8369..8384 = 1.01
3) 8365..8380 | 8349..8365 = 0.99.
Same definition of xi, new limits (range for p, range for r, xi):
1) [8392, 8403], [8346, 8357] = 0.99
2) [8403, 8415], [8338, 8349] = 0.98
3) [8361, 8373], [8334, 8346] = 1.01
